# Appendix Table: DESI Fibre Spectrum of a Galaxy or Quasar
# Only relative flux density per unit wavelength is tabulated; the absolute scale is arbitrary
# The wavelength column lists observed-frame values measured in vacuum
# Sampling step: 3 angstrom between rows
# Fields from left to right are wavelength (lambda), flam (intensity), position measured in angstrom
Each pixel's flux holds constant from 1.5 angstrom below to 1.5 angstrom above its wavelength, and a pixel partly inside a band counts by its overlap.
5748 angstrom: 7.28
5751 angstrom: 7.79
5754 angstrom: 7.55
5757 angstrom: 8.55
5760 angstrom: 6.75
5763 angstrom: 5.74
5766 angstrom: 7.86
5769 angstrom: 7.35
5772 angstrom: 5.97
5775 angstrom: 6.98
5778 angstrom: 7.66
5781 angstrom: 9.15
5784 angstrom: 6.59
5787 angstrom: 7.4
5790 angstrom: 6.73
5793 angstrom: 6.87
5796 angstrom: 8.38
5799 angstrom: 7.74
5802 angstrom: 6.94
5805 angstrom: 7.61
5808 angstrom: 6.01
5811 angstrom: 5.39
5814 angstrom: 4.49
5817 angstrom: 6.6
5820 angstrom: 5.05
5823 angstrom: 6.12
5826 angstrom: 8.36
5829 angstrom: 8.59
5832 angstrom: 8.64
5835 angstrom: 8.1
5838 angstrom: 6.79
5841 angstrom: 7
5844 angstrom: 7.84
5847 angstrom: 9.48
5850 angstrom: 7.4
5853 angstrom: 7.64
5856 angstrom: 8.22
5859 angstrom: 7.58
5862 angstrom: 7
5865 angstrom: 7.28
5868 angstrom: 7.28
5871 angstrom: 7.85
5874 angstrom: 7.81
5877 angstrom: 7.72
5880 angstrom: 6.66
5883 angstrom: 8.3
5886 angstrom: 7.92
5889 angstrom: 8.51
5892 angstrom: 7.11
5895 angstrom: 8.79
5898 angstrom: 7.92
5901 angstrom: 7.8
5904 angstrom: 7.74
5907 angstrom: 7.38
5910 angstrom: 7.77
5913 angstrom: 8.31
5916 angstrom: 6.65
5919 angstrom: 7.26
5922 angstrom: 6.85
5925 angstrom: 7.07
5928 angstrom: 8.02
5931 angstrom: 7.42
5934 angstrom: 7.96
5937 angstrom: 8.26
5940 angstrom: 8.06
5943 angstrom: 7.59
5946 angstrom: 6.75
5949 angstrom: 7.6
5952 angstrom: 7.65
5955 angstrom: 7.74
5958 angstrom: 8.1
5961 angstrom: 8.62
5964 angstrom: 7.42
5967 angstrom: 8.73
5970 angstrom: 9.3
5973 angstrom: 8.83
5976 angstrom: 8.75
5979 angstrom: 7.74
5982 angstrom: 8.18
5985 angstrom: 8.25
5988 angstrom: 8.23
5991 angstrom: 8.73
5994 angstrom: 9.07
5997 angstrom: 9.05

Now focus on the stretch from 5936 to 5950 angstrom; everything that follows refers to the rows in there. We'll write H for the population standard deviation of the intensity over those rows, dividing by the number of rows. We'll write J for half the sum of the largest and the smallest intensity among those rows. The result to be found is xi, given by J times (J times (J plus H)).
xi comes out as 452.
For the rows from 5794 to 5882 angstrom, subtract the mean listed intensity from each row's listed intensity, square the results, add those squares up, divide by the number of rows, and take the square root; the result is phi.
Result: 1.1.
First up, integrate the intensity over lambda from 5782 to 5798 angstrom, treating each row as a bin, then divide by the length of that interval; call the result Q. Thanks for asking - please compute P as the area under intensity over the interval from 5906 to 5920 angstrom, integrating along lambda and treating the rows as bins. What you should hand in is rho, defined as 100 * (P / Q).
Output 1441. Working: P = 105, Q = 7.3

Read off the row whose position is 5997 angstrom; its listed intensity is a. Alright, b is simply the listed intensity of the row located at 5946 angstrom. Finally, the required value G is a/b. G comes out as 1.3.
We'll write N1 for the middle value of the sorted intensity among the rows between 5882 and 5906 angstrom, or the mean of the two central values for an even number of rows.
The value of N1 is 7.9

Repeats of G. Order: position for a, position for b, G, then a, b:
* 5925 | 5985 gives 0.9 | 7.07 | 8.25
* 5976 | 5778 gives 1.1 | 8.75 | 7.66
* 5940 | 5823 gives 1.3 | 8.06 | 6.12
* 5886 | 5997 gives 0.9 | 7.92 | 9.05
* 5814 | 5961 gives 0.5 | 4.49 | 8.62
